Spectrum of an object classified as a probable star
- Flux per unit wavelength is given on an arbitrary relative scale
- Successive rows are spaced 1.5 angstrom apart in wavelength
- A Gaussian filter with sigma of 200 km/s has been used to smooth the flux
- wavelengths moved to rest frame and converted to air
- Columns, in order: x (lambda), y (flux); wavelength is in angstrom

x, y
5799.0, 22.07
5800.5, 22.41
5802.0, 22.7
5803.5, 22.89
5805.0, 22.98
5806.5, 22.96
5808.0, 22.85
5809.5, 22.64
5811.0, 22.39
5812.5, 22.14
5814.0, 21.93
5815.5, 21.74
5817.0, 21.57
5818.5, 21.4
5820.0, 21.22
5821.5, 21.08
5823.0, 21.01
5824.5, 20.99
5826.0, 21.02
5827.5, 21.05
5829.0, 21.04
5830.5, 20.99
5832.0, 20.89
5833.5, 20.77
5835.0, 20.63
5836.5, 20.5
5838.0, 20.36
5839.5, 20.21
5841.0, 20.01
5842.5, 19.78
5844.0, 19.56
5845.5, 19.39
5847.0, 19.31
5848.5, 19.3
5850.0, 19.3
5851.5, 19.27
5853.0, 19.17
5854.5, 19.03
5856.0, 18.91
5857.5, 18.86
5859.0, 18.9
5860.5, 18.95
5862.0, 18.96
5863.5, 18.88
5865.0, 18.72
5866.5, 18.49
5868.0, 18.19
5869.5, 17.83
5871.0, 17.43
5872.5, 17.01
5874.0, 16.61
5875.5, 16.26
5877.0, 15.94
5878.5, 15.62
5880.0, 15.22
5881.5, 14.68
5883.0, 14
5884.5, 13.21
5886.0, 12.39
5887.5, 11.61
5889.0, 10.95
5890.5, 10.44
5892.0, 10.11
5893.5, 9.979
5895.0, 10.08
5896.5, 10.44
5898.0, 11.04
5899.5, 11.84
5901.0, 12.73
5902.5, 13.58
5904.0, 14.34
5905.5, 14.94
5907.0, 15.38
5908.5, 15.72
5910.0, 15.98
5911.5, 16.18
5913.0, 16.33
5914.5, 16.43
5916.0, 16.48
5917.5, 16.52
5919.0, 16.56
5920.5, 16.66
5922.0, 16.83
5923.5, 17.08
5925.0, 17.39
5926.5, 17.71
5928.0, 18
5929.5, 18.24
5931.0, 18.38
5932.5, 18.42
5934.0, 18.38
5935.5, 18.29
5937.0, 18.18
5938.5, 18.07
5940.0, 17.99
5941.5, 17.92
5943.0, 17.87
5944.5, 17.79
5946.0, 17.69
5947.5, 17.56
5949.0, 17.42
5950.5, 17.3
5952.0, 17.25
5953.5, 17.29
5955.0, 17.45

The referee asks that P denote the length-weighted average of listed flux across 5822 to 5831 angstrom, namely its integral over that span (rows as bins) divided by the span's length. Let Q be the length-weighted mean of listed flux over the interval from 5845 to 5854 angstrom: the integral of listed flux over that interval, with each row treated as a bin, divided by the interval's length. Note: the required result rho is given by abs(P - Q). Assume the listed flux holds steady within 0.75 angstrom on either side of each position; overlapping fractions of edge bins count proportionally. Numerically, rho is 1.7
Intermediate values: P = 21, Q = 19.3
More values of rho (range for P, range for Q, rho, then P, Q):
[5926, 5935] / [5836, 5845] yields 1.8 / 18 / 20.0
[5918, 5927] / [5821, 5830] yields 4.0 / 17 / 21.0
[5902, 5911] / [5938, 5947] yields 2.8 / 15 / 17.9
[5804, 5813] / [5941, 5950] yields 5.0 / 23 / 17.7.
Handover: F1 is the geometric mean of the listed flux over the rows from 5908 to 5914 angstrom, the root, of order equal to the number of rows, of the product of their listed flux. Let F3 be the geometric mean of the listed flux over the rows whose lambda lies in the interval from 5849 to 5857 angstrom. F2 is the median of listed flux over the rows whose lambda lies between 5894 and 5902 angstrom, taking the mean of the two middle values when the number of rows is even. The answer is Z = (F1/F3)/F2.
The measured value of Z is 0.076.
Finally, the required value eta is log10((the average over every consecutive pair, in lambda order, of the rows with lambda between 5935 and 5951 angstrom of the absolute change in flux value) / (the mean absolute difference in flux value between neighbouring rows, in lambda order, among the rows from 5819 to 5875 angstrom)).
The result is -0.1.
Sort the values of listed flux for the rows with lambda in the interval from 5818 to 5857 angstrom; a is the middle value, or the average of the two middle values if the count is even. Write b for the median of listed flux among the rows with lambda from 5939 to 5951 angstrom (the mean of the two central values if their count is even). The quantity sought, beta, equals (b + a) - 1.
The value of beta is 37.2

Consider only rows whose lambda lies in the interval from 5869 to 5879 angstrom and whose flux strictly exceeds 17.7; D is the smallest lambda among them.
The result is 5869.5 angstrom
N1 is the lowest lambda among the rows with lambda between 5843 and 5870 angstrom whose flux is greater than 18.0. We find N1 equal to 5844.0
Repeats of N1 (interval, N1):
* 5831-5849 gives 5832.0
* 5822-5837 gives 5823.0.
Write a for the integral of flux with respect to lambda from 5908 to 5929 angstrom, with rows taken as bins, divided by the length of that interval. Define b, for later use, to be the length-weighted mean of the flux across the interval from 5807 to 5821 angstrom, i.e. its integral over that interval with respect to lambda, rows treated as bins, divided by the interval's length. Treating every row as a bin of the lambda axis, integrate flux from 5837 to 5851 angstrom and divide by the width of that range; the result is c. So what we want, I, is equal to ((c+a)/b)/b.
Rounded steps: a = 16.7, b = 22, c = 20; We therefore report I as 0.075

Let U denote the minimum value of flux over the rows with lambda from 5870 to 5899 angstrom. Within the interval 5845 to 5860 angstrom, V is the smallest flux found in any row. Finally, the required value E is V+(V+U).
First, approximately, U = 9.979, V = 18.86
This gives 48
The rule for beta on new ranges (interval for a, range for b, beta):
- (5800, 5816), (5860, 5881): 39.3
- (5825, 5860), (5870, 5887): 34.4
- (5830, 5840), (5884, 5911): 31.7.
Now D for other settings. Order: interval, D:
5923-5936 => 5926.5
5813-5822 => 5814.0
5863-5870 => 5863.5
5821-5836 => 5821.5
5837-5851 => 5838.0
